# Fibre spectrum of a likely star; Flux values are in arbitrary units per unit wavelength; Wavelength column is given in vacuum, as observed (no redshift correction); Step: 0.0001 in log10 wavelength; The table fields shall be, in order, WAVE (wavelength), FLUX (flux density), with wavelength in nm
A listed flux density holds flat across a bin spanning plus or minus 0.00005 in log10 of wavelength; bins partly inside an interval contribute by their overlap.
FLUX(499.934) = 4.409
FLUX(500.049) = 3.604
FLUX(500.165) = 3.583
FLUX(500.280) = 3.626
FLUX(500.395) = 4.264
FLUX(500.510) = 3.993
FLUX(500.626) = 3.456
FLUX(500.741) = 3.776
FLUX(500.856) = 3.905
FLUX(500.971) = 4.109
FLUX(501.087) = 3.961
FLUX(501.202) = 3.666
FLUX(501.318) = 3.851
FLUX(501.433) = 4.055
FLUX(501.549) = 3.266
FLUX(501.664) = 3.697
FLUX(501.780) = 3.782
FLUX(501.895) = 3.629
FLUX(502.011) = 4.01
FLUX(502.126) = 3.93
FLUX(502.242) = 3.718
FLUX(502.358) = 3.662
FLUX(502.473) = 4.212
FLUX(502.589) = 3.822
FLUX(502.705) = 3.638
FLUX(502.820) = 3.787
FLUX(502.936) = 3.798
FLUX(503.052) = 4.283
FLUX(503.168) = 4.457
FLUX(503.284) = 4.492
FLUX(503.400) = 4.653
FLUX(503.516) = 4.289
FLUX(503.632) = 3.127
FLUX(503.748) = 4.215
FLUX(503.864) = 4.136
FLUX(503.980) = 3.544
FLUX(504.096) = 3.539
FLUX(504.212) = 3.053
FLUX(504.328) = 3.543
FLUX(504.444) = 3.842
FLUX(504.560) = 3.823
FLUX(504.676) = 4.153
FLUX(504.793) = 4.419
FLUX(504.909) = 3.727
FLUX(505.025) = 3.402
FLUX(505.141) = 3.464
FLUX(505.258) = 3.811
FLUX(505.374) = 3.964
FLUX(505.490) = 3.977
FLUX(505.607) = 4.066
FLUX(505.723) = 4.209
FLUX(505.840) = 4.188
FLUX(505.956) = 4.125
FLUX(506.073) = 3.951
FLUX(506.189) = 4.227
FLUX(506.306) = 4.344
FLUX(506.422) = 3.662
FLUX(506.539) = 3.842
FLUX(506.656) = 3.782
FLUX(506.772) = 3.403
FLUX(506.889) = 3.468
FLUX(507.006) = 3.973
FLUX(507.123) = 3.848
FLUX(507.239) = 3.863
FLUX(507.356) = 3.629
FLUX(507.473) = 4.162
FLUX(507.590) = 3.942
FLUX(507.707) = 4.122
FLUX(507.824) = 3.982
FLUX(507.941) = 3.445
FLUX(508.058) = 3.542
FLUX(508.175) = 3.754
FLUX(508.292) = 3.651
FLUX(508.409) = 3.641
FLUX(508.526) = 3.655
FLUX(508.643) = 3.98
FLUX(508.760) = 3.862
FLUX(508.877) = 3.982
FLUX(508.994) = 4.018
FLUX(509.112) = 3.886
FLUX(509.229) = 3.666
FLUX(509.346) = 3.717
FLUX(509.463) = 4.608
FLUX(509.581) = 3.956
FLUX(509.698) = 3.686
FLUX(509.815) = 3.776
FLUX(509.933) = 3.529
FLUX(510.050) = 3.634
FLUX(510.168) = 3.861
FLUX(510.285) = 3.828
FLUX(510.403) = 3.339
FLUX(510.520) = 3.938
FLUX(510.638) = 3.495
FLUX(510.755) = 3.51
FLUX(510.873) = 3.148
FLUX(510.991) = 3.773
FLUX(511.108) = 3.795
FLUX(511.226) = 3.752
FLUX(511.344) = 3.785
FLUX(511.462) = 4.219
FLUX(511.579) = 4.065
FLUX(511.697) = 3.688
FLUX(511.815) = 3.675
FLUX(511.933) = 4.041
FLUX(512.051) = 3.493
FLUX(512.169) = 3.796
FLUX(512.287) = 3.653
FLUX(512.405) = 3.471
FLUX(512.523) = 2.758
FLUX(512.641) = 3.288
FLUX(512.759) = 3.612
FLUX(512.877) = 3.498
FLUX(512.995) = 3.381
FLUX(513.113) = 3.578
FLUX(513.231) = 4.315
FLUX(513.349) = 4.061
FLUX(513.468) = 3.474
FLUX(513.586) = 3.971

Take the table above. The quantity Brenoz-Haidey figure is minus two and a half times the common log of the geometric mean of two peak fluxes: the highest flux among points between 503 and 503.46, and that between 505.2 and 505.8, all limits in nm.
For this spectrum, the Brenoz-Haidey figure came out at -1.61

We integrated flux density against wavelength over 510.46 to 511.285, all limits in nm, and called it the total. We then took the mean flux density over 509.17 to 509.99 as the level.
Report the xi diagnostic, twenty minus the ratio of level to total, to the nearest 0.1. 18.7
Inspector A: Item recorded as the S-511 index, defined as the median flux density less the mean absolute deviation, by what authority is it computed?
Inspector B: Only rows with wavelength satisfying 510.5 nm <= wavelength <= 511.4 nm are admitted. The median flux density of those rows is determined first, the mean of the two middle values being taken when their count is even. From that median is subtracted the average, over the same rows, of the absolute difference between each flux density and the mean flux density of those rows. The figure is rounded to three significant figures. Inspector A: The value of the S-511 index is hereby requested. 3.56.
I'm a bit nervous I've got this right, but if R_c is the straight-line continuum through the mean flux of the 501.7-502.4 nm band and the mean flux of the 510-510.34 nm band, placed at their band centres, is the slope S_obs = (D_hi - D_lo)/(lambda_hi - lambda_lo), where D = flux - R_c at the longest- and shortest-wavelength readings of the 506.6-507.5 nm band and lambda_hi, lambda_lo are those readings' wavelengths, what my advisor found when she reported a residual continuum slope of 0.5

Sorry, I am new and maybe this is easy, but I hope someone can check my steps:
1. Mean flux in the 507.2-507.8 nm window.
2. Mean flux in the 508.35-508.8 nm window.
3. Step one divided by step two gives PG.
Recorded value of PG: 1.04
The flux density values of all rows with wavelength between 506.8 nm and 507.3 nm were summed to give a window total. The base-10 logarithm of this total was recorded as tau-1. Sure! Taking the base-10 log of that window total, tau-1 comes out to 1.18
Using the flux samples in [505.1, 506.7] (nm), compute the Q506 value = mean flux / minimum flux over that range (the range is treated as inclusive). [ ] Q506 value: 1.15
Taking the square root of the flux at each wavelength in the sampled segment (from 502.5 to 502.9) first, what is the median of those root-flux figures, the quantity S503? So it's 1.95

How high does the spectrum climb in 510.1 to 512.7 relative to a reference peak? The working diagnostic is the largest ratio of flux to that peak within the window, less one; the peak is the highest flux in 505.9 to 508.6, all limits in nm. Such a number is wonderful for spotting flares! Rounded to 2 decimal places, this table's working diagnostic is -0.03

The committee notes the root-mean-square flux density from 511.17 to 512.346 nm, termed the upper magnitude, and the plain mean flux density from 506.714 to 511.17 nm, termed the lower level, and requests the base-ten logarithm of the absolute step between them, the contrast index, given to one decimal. -1.2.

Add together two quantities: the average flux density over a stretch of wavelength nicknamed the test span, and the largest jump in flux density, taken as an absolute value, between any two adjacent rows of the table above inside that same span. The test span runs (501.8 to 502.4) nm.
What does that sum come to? 4.2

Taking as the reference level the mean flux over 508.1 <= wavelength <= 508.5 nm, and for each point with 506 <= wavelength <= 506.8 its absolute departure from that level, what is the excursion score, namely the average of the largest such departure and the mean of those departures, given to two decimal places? 0.48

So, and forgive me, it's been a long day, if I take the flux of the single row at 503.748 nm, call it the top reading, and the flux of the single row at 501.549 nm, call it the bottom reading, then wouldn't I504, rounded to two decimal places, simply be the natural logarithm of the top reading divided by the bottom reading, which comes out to 0.26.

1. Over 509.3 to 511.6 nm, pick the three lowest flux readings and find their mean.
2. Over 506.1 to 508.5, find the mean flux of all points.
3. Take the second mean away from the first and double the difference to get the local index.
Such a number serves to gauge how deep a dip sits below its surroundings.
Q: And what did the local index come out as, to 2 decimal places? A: -0.97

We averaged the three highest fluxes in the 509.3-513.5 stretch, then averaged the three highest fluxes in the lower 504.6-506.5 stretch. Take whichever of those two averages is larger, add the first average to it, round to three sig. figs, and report 8.76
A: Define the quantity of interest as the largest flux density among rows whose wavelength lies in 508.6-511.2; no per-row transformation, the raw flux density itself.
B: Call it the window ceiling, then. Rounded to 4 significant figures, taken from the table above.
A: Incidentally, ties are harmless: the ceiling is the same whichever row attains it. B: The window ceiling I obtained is 4.608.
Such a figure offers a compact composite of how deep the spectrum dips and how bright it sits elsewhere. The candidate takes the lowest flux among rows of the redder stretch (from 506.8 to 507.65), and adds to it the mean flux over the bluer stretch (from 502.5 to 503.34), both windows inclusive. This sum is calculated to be 7.51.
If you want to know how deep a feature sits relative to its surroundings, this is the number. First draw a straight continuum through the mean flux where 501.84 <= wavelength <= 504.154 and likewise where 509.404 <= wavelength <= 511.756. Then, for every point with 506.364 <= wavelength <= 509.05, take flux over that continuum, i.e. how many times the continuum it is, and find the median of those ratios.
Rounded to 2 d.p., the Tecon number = 0.99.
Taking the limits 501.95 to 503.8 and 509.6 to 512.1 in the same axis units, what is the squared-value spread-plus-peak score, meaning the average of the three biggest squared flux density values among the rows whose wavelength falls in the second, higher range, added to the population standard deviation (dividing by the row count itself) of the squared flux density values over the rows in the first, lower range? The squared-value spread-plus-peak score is 19.9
